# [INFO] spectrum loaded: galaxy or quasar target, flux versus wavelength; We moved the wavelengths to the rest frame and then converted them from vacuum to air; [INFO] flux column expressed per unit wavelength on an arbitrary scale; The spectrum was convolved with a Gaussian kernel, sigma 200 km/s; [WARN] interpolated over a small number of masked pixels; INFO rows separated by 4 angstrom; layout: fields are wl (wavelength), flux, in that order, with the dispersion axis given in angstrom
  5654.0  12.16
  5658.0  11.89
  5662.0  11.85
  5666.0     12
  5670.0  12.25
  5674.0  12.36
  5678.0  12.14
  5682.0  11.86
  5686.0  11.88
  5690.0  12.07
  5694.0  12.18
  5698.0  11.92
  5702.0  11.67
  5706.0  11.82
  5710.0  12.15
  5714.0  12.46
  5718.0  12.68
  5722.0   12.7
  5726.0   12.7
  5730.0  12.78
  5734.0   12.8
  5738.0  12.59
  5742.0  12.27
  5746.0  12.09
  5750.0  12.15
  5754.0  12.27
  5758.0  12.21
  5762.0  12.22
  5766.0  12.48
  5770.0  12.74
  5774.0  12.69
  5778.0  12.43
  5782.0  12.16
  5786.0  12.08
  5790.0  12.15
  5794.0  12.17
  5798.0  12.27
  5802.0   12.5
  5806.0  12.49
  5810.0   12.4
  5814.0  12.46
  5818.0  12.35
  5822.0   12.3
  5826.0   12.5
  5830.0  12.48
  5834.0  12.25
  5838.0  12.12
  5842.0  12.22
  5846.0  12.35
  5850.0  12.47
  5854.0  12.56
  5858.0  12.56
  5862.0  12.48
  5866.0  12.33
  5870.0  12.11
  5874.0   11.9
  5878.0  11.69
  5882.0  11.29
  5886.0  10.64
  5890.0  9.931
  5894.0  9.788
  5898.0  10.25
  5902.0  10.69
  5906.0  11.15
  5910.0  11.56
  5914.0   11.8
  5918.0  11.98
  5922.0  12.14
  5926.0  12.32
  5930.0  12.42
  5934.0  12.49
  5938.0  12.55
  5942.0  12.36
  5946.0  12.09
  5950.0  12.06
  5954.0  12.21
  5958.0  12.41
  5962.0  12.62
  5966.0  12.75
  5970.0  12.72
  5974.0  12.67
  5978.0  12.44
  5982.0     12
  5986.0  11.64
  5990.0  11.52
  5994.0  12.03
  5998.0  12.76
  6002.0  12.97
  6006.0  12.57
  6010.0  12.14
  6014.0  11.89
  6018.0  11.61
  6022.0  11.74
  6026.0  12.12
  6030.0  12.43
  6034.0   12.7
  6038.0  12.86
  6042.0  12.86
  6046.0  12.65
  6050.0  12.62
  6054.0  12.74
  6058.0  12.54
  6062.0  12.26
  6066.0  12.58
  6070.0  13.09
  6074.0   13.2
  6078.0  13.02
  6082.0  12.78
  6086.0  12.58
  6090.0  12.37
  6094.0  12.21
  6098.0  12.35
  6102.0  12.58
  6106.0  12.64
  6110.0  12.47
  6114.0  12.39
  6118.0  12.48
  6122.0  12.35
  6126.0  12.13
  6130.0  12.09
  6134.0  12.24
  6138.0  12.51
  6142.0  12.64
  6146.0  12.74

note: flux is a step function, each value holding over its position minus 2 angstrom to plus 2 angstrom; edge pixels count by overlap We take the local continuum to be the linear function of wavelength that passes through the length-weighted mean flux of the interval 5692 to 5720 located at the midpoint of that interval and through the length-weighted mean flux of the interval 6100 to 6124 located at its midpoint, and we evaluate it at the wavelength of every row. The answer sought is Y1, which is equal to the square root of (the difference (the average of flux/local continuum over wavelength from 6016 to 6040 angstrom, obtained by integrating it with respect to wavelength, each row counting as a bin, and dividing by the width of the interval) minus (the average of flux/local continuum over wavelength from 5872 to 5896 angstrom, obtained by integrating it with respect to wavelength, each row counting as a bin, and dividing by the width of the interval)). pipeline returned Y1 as 0.32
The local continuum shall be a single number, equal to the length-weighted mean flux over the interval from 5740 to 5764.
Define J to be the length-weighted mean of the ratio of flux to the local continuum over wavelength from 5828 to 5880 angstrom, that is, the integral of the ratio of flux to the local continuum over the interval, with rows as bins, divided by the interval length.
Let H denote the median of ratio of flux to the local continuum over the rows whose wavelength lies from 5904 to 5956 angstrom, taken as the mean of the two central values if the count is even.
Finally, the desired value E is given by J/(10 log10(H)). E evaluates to -46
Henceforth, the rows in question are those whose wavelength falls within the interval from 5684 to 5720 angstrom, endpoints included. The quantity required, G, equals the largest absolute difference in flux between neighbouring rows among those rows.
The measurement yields 0.330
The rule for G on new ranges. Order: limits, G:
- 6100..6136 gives 0.220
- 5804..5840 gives 0.230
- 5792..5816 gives 0.230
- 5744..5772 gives 0.260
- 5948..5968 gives 0.210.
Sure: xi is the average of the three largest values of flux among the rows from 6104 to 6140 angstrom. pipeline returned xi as 12.5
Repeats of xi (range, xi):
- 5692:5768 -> 12.8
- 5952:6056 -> 12.9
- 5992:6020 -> 12.8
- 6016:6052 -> 12.8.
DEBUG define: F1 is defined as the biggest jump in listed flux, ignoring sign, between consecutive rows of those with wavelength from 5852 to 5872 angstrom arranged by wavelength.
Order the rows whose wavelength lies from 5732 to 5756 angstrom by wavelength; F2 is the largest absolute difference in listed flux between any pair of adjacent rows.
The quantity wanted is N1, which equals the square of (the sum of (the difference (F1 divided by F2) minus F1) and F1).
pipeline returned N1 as 0.5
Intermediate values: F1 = 0.22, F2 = 0.32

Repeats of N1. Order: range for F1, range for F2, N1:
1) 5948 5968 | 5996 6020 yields 0.2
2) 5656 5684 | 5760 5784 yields 1.1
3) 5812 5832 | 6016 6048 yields 0.3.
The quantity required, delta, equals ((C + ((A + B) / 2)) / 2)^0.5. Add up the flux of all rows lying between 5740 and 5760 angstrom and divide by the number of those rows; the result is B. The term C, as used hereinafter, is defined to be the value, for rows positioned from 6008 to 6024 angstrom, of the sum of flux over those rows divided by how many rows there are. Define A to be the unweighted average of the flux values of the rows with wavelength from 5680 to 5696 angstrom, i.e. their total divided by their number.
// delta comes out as 3.46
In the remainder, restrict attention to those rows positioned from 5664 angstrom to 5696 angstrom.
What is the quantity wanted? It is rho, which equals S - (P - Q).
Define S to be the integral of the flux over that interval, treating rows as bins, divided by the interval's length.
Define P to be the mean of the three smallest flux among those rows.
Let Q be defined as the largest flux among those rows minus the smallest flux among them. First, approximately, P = 11.9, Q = 0.50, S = 12.1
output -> 0.68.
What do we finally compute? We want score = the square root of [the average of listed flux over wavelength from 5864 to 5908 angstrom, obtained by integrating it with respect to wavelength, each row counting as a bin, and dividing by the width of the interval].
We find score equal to 3.33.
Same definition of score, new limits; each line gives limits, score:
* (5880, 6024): 3.45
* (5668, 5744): 3.50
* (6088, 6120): 3.53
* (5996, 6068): 3.53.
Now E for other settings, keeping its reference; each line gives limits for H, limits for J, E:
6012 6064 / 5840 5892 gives 8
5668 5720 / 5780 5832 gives -46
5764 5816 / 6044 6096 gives 13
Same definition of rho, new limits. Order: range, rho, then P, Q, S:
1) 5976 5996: 1.13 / 11.7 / 0.92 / 11.9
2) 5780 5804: 0.51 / 12.1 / 0.42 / 12.2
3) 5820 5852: 0.52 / 12.2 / 0.38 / 12.3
